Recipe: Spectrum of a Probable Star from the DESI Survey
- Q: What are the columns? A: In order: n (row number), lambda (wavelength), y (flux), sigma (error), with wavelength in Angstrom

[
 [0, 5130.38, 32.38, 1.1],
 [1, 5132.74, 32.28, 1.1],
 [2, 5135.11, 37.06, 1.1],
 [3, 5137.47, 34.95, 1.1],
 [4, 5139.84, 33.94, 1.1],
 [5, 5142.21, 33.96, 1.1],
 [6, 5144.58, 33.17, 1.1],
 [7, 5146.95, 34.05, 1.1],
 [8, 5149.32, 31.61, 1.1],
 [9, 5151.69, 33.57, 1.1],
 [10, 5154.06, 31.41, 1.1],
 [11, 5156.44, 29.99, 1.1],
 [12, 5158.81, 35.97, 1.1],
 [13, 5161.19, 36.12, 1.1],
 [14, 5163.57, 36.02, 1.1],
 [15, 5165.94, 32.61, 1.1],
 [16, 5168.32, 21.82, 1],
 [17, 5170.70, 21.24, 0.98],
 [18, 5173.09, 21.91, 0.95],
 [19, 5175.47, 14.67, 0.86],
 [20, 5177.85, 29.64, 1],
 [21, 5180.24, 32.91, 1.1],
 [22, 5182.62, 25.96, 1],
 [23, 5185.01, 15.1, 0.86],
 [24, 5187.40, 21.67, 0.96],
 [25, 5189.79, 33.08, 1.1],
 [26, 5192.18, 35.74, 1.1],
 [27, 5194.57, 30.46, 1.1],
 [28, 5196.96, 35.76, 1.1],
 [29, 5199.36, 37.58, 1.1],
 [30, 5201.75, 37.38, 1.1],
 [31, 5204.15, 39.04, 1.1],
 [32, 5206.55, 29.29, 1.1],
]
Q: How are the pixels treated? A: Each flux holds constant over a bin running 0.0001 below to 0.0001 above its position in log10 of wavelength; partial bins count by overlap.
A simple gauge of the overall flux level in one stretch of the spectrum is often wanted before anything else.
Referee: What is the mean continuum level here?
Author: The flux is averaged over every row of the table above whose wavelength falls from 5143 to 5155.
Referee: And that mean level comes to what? 32.8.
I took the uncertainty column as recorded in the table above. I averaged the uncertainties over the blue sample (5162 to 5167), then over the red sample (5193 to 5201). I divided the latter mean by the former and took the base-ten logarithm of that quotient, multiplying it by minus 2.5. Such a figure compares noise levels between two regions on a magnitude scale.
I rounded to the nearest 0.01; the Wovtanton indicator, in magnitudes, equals 0.00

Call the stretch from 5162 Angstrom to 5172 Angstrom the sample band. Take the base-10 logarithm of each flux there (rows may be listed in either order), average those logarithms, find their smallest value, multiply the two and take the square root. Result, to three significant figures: 1.38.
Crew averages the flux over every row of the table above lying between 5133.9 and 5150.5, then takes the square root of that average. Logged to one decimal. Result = 5.8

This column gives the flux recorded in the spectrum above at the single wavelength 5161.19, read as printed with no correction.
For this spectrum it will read 36.12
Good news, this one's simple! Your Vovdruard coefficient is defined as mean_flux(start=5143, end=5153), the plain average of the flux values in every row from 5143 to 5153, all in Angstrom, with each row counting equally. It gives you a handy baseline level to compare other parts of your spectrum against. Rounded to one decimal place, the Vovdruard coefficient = 33.1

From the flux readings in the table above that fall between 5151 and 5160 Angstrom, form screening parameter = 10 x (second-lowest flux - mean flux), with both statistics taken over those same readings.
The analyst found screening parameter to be -13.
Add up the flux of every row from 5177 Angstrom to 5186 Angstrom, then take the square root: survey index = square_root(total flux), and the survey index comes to 10.2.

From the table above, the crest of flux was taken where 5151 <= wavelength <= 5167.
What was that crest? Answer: 36.12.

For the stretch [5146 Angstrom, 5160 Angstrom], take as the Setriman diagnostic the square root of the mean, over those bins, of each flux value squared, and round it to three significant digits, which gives 32.8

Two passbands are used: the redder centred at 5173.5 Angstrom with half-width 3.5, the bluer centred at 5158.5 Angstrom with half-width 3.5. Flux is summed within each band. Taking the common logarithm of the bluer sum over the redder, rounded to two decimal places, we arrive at 0.25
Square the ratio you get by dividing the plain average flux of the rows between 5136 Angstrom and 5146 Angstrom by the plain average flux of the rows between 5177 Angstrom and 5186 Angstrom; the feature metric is 1.7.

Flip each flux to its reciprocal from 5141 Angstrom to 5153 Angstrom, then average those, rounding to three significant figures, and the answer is 0.0301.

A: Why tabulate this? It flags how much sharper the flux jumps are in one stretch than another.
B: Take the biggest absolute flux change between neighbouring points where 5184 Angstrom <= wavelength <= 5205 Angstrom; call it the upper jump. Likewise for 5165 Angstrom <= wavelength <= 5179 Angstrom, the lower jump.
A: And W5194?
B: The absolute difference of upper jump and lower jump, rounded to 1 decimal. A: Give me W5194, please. 3.6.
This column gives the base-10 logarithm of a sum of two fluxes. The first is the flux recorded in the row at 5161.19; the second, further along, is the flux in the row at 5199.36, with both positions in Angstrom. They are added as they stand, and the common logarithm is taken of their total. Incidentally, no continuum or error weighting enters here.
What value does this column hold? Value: 1.87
